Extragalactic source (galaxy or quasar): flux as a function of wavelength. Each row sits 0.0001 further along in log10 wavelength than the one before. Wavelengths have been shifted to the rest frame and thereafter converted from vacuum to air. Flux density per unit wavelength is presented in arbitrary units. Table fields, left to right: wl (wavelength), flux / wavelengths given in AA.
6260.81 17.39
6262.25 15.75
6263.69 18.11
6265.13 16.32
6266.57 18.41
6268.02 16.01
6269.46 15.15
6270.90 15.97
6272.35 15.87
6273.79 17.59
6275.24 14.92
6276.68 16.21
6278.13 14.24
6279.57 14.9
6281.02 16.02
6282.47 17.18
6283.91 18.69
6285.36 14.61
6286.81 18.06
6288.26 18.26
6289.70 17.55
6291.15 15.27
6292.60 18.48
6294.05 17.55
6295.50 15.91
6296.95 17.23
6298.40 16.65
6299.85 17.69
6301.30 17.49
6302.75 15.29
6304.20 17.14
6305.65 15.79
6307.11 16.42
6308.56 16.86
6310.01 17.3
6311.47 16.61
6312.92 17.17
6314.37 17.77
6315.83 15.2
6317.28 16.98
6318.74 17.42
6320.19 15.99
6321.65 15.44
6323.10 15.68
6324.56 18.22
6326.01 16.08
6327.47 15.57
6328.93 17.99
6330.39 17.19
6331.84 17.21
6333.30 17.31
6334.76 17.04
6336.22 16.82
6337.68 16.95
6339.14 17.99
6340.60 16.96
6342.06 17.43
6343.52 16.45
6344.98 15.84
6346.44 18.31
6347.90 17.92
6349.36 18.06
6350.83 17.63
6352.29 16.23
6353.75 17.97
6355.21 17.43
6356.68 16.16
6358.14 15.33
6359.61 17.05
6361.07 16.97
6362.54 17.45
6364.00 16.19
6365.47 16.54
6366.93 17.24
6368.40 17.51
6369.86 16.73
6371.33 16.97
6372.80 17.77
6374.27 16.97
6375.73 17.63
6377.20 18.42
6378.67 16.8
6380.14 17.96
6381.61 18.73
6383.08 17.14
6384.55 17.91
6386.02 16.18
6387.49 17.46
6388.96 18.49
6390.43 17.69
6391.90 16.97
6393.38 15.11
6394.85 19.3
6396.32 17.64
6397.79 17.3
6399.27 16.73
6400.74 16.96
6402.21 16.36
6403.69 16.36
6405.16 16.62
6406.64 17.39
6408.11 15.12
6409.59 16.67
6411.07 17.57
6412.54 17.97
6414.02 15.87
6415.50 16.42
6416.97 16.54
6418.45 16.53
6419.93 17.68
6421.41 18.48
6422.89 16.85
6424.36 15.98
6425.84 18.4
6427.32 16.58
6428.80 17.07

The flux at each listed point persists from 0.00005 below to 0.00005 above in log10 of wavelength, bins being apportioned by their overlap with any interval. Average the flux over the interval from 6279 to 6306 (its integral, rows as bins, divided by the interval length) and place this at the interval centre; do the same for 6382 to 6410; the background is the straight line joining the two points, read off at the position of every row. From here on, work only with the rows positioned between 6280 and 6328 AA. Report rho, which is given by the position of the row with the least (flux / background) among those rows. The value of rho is 6285.36 AA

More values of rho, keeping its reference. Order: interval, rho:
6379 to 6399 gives 6393.38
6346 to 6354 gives 6352.29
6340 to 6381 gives 6358.14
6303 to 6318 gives 6315.83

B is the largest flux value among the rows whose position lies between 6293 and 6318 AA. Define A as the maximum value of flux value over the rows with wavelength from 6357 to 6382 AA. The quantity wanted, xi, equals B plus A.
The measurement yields 36.5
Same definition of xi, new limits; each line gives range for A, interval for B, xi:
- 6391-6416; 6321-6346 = 37.5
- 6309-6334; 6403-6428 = 36.7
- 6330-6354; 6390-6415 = 37.6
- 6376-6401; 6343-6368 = 37.6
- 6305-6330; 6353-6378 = 36.6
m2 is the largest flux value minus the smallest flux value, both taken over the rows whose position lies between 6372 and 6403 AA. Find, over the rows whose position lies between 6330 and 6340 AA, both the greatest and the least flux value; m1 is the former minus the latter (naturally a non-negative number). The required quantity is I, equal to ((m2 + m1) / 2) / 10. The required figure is 0.27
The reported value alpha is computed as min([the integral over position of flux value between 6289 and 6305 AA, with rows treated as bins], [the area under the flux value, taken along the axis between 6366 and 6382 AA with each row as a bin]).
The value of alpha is 271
